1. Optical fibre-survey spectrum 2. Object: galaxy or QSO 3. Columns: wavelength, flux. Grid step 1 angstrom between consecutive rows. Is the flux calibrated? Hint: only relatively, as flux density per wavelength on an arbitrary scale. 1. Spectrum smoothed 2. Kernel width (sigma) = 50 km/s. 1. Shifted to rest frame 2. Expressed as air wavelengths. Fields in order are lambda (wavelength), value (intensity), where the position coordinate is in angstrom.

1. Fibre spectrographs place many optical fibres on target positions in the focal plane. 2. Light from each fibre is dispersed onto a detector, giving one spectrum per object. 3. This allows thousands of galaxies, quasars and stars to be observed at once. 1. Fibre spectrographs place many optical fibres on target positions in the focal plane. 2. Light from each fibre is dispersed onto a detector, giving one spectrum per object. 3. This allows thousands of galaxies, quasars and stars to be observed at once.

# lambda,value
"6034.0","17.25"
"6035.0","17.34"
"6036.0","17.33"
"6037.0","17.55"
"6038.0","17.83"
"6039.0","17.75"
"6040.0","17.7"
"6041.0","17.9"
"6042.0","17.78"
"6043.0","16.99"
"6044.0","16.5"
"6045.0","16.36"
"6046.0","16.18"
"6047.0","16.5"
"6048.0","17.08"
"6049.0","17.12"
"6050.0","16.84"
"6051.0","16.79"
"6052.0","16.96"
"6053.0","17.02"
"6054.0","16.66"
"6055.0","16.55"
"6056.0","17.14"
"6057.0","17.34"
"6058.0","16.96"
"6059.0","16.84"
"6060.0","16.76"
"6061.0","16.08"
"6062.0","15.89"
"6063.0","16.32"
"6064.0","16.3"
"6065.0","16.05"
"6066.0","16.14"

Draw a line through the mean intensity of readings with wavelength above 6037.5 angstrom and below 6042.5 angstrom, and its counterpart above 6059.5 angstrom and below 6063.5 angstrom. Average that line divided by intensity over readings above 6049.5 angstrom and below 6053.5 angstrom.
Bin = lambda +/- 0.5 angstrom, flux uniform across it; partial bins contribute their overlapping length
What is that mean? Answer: 1.00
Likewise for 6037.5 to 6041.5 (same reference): 1.00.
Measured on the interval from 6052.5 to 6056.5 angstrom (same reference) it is 1.00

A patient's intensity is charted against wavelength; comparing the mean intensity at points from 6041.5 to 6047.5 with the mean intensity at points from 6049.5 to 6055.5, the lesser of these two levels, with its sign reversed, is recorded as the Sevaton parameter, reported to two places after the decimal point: -16.72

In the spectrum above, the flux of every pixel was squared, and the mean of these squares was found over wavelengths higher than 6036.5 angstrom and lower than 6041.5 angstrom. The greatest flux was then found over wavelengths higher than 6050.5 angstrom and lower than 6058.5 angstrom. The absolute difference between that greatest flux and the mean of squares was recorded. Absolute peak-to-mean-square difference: 298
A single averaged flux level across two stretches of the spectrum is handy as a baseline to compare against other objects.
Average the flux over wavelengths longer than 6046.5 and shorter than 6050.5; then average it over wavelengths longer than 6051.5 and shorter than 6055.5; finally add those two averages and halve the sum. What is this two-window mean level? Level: 16.84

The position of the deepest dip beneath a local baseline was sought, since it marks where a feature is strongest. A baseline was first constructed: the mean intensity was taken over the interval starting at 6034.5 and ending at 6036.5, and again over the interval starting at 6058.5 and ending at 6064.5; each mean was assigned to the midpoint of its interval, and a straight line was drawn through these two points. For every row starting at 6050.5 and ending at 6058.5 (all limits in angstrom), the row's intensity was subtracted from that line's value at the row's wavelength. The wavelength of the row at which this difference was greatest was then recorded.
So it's 6055.0 angstrom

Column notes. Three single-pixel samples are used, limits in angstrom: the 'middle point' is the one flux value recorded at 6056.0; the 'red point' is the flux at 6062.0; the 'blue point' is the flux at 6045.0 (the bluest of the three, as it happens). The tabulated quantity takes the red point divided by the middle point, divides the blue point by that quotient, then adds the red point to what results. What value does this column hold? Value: 33.5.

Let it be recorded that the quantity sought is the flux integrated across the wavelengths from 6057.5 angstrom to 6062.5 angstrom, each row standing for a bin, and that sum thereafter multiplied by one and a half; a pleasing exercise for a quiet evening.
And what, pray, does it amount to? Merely 124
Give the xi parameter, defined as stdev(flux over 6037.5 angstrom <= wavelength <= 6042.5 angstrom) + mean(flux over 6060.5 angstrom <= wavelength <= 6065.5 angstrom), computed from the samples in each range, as 16.2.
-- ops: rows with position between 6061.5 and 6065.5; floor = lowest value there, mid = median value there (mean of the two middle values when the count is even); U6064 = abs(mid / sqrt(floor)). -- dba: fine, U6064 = 4.06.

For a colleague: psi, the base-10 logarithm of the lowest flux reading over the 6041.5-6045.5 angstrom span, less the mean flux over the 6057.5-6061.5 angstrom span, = -15.4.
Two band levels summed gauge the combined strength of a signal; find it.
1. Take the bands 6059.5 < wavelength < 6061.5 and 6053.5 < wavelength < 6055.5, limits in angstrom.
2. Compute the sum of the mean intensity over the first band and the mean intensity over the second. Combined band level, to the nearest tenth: 33.0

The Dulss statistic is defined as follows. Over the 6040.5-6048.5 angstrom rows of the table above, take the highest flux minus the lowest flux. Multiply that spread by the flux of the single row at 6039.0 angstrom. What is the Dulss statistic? 31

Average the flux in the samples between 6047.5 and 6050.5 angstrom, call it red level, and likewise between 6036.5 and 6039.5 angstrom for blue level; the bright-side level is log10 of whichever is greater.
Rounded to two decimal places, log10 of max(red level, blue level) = 1.25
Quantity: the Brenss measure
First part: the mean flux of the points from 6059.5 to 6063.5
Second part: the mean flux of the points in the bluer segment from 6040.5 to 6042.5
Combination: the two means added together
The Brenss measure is 34.1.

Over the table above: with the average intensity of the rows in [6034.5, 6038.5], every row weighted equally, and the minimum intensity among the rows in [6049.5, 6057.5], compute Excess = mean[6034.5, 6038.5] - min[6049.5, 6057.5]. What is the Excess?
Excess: 0.96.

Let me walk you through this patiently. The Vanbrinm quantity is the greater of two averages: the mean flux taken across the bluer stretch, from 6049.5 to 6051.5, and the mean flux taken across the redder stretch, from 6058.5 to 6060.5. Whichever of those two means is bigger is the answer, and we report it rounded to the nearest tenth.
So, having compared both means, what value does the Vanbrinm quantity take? 16.8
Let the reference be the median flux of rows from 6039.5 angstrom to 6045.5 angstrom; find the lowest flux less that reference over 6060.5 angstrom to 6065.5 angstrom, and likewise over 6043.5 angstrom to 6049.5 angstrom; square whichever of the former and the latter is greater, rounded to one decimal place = 1.4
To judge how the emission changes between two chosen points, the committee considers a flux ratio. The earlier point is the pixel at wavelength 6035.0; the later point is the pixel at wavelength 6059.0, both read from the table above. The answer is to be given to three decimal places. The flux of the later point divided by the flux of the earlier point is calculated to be 0.971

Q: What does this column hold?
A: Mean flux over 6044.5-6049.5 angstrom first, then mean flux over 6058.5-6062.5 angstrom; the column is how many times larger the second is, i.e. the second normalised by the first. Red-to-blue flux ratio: 0.98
